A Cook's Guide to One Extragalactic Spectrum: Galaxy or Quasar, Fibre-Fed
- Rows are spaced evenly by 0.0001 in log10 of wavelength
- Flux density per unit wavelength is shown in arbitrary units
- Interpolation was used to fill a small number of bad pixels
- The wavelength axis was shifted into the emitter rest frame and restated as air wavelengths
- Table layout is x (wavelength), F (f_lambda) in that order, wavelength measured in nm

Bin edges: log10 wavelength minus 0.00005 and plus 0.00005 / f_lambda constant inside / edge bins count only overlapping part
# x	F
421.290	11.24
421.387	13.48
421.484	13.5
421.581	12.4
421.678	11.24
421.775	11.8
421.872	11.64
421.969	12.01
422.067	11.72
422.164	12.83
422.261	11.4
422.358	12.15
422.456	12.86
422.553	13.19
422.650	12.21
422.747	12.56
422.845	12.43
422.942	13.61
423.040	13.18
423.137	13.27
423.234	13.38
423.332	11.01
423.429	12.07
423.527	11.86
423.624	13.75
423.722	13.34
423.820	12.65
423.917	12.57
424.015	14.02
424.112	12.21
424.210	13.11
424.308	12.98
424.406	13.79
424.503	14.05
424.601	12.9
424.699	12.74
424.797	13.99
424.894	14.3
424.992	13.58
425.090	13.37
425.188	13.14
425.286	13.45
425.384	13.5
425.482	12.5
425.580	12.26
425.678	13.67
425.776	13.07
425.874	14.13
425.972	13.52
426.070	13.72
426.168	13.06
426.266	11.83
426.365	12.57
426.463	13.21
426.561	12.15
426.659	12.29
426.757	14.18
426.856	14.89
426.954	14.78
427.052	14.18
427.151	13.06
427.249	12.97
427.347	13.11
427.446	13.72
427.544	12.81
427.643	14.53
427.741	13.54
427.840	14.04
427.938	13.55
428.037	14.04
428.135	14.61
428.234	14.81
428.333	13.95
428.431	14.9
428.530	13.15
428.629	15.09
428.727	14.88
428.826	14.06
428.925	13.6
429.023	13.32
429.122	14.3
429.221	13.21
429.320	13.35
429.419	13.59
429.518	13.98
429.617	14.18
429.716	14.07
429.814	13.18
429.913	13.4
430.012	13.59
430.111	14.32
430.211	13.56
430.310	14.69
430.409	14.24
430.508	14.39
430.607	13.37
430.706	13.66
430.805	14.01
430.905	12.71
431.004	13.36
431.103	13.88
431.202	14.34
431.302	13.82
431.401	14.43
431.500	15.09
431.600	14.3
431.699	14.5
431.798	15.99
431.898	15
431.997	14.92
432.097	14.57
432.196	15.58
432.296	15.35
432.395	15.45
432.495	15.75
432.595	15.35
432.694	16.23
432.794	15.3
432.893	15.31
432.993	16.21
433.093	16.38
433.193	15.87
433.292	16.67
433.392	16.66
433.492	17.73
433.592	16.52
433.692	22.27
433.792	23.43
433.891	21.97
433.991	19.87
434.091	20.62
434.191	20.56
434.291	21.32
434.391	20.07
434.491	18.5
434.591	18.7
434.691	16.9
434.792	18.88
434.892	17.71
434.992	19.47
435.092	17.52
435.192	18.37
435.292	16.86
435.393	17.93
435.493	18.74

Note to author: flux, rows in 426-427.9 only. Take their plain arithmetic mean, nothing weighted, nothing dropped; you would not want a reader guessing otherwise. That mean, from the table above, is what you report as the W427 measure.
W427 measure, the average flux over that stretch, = 13.4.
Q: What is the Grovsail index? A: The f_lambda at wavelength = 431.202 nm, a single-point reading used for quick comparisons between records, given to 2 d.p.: 14.34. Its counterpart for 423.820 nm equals 12.65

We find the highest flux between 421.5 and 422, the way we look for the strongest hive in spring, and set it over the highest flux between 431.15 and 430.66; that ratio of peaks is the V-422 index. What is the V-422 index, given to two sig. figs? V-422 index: 0.89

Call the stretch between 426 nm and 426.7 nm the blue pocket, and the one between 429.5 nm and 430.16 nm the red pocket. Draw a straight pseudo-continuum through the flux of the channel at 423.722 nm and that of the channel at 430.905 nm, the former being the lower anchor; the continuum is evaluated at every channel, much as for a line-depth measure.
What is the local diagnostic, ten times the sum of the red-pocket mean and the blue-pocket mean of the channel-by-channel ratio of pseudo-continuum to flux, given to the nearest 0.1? 19.6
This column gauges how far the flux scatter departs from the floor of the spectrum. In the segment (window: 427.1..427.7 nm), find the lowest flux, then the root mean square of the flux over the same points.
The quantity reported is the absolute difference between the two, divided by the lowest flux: 0.044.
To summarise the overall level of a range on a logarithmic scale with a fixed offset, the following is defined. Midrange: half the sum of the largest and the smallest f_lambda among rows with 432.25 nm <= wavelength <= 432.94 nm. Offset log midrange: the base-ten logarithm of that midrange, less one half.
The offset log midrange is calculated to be 0.70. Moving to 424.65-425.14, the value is 0.63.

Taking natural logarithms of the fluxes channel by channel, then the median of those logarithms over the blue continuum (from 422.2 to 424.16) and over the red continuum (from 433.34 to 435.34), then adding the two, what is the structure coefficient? 5.47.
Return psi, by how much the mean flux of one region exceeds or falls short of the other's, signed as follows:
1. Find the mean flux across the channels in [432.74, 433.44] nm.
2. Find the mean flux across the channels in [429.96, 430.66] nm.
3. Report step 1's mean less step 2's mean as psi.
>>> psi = 2.0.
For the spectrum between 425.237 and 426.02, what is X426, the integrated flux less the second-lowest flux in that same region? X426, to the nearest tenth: -2.1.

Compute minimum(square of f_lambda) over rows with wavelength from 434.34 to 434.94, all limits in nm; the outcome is 286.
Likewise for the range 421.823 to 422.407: 130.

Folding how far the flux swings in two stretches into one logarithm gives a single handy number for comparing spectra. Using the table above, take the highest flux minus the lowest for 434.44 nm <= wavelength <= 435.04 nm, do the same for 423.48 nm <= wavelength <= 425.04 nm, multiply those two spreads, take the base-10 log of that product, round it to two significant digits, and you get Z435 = 0.80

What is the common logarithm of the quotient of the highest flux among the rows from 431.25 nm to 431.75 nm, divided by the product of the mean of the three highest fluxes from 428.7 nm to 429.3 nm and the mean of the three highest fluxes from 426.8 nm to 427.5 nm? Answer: -1.14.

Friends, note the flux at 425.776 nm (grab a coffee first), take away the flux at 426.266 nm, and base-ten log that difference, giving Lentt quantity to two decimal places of 0.09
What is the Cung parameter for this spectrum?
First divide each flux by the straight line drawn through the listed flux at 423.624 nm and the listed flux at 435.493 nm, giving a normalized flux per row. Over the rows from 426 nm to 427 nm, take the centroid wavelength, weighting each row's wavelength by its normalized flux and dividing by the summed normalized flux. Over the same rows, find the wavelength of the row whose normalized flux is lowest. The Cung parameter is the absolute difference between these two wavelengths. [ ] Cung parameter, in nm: 0.26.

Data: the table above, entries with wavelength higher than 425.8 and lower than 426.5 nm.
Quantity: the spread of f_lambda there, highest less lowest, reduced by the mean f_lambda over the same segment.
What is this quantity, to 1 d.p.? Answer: -10.8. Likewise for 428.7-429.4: -12.1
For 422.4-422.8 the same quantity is -11.7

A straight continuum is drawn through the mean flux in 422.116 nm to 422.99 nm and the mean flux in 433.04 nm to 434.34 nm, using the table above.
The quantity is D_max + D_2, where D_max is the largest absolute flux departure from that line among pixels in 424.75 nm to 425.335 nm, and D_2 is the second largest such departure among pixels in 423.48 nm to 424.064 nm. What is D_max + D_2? 1.8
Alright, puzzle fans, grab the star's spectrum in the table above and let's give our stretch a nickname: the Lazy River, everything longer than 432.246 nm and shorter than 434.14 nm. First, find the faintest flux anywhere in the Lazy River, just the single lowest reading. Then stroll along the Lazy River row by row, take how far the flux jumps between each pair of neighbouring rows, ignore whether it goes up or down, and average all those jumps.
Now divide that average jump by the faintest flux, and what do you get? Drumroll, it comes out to 0.067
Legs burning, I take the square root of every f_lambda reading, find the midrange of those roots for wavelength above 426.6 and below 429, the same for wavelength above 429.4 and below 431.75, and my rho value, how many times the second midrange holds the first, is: 1.01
